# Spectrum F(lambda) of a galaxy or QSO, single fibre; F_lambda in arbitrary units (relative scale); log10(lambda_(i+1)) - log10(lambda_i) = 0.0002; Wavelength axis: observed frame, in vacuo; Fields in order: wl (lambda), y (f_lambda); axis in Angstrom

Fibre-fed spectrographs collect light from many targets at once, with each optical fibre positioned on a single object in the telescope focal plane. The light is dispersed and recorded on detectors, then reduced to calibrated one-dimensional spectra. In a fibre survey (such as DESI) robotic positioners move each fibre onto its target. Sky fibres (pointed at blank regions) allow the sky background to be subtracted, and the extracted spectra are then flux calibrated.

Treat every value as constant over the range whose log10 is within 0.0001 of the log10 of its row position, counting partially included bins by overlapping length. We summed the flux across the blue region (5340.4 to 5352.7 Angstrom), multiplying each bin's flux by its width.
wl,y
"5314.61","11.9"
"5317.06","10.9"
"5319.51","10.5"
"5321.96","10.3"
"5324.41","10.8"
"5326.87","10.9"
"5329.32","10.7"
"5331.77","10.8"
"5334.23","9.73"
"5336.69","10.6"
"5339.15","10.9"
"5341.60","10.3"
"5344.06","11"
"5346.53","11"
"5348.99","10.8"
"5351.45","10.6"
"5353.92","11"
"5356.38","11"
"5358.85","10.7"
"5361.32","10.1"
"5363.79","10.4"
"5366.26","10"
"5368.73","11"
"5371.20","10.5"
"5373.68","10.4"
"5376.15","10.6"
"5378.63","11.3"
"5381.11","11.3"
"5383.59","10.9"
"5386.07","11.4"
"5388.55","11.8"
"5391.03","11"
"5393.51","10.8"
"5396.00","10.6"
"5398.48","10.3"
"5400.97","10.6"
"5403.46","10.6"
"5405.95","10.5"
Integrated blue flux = 132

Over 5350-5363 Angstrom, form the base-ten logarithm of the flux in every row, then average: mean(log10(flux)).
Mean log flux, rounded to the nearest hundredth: 1.03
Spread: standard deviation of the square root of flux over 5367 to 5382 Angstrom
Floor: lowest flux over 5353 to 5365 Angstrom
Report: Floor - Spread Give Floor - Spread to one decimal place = 10.0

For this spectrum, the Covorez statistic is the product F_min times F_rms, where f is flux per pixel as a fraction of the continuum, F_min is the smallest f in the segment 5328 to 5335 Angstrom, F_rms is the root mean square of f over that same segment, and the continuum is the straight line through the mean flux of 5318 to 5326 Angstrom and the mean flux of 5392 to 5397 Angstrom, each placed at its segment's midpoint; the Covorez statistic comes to 0.91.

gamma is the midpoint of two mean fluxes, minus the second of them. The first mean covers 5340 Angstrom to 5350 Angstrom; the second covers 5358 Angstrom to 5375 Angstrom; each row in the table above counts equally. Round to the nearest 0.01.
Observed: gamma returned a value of 0.17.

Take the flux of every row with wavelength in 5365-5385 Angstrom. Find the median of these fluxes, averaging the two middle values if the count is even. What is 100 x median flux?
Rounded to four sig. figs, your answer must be 1075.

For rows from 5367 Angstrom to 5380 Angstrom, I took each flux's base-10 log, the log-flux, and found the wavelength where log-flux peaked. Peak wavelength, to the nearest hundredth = 5378.63 Angstrom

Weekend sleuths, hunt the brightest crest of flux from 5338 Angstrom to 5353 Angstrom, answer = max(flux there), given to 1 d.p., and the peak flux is 11.0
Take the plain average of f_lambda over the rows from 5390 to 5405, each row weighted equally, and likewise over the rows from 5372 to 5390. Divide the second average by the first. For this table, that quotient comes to 1.04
